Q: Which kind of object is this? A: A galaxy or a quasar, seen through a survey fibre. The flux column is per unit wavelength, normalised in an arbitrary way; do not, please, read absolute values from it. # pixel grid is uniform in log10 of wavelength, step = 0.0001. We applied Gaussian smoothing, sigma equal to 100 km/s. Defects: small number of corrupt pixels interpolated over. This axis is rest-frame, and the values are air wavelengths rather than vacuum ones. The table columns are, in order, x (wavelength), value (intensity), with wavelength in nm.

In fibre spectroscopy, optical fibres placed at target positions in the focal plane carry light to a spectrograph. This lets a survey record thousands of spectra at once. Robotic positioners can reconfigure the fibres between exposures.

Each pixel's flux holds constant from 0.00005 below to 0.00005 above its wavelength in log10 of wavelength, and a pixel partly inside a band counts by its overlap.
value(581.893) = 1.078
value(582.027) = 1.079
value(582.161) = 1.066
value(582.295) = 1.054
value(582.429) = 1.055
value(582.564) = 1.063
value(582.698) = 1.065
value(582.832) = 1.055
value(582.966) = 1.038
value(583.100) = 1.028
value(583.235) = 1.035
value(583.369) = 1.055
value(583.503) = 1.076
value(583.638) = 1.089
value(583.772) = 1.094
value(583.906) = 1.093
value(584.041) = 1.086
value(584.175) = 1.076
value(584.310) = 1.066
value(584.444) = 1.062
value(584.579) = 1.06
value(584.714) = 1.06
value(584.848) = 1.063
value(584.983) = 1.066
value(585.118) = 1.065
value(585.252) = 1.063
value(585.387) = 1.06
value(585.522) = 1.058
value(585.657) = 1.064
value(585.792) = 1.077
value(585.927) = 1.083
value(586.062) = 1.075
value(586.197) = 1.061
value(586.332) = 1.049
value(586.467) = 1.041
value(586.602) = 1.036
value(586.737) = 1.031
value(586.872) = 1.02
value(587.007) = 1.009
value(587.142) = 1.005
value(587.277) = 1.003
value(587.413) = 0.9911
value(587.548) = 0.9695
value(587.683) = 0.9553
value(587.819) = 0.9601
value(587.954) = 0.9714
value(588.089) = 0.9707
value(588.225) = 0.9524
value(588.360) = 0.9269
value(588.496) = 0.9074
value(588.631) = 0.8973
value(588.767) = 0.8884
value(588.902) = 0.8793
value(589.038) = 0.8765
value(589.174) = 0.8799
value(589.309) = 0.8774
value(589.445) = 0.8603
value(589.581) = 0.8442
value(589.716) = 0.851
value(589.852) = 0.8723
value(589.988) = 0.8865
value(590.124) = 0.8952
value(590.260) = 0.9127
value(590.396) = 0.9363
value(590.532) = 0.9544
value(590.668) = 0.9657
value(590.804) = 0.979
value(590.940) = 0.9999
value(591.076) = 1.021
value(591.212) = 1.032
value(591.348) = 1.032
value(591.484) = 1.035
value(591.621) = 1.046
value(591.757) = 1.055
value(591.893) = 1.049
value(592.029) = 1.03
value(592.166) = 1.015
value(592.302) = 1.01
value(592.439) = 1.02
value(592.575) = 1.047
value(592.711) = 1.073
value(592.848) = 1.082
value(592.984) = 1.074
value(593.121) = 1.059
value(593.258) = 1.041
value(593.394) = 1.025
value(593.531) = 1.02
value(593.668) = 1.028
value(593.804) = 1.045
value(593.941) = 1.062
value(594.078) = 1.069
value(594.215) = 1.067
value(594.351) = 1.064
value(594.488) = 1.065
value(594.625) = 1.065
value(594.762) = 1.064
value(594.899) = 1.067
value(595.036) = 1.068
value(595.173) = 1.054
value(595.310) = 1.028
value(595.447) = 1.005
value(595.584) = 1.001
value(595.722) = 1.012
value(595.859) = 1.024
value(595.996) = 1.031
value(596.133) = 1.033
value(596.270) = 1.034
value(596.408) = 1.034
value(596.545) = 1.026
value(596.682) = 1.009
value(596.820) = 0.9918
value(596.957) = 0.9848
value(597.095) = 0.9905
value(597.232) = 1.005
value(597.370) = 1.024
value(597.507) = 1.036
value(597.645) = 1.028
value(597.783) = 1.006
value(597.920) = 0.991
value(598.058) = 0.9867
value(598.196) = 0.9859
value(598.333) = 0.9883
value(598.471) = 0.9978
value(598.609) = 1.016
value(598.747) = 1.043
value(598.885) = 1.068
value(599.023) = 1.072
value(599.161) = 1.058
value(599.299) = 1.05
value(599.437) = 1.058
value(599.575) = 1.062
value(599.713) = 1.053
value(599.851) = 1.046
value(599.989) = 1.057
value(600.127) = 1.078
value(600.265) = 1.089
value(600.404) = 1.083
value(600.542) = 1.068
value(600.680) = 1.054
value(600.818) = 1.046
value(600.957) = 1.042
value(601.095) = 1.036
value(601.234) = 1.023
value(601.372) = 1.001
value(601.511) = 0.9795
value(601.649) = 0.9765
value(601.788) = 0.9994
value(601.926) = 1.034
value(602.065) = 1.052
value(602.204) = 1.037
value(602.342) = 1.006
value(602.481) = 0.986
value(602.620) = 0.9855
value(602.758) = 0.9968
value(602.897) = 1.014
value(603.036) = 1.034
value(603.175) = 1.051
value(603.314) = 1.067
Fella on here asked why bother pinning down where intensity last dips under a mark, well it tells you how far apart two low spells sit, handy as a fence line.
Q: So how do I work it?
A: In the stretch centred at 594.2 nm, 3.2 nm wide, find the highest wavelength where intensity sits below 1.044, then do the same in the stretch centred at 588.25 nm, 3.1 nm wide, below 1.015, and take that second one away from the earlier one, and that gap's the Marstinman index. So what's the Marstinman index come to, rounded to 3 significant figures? 6.01 nm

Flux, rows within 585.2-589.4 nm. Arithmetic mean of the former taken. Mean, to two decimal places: 0.99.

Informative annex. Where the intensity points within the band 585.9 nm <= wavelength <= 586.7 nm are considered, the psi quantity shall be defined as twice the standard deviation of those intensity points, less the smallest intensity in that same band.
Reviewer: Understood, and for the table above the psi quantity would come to -1.00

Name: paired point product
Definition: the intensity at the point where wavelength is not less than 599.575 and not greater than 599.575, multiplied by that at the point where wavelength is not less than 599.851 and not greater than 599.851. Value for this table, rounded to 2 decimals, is 1.11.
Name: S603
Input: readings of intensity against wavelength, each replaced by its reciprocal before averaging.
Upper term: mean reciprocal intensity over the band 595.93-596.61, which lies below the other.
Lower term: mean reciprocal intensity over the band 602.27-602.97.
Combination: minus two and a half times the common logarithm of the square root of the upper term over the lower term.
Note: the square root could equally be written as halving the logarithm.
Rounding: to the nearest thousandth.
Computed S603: 0.018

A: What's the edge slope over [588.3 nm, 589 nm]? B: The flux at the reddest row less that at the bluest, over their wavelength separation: -0.088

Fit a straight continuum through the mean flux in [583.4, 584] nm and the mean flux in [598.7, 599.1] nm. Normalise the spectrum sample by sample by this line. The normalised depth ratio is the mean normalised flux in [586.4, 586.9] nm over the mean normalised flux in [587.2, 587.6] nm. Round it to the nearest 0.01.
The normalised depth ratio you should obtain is 1.04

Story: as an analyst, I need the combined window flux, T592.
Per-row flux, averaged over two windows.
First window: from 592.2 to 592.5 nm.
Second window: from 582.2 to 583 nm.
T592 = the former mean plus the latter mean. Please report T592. 2.070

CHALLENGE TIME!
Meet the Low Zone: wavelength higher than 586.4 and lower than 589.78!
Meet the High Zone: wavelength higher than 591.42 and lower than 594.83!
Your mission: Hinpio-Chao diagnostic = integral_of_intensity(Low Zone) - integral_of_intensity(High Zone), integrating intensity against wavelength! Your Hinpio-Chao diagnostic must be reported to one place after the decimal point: -0.4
